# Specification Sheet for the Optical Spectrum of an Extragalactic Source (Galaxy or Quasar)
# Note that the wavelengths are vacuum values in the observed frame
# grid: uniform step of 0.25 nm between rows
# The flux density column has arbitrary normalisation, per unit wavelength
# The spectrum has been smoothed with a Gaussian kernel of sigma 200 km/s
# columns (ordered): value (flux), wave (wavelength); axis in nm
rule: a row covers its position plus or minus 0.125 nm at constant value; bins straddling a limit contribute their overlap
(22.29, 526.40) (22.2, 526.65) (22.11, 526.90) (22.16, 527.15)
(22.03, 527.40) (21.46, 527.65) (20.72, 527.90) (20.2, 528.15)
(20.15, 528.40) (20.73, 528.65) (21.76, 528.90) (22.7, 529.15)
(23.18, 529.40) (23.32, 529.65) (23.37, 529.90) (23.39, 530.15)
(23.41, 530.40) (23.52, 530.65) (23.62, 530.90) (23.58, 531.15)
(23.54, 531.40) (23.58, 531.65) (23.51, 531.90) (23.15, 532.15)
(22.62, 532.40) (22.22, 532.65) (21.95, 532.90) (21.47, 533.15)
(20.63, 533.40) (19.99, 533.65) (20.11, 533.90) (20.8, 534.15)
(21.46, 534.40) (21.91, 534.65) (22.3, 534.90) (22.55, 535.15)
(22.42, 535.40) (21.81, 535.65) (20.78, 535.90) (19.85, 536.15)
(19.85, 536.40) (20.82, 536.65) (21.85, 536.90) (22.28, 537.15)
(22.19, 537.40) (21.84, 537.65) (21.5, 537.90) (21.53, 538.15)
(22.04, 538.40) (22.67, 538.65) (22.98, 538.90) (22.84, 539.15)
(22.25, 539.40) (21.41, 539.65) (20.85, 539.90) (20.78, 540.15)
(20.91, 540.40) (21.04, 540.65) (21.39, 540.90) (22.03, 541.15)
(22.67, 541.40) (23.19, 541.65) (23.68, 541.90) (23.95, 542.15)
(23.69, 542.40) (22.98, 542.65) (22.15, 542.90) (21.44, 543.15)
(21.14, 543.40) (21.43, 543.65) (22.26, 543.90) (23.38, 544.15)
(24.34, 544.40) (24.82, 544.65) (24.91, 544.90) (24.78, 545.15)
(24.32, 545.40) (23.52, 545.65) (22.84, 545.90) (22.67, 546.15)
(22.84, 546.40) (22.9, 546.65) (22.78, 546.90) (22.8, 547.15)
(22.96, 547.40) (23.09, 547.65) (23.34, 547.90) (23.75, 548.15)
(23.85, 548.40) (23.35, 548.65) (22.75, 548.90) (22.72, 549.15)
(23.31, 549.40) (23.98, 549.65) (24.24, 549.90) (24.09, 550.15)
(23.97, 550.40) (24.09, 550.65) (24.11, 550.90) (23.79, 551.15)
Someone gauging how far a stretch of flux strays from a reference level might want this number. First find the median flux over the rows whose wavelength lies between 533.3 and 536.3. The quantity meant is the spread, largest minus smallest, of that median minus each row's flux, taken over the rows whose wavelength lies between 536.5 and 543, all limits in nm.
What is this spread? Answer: 3.2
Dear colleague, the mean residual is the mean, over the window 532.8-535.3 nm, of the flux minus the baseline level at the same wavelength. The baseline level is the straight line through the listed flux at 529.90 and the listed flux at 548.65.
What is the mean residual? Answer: -2.0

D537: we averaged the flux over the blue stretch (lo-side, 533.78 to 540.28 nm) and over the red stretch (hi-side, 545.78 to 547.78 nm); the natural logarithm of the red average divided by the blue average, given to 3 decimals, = 0.057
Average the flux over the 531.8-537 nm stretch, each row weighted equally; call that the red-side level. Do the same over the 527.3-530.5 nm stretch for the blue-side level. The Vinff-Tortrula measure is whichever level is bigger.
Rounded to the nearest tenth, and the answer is 22.0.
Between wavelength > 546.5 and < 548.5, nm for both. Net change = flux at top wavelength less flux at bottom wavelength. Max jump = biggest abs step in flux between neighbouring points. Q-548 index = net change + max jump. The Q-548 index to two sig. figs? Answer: 1.4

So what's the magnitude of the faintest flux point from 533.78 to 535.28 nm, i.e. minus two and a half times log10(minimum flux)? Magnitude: -3.26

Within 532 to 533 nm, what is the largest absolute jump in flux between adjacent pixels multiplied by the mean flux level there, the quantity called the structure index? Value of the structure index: 12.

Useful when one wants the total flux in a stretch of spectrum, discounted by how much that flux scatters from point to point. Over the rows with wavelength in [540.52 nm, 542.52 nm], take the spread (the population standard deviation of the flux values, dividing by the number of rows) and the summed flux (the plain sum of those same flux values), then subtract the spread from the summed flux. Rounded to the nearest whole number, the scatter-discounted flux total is 181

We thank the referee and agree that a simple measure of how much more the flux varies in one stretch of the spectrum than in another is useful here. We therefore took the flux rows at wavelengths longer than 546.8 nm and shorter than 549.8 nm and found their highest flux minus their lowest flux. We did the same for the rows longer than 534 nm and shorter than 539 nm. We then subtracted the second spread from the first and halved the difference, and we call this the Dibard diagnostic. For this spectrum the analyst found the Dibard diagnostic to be -0.9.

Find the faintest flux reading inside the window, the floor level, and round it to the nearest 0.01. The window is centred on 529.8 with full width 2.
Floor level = 21.76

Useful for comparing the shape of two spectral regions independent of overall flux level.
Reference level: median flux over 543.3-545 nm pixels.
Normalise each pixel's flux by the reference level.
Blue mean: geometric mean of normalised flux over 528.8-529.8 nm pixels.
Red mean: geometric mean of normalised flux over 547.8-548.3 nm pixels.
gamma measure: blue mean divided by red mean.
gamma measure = 0.97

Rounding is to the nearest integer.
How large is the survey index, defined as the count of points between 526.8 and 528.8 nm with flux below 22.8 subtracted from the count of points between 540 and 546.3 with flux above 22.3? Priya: 7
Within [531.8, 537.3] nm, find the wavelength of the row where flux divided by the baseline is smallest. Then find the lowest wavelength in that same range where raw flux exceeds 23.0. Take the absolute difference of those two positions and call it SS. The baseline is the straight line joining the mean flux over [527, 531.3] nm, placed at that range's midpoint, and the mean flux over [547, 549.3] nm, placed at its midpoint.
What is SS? 4.50 nm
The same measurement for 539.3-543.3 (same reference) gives 1.50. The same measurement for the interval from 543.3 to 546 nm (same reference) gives 0.75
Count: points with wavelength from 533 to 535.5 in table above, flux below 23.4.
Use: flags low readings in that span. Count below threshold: 10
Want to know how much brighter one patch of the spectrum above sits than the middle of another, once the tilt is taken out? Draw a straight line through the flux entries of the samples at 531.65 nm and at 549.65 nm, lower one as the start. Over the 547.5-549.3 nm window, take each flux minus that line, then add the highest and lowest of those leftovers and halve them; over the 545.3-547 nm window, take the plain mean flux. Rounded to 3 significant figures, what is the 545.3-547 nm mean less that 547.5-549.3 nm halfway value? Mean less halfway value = 23.8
